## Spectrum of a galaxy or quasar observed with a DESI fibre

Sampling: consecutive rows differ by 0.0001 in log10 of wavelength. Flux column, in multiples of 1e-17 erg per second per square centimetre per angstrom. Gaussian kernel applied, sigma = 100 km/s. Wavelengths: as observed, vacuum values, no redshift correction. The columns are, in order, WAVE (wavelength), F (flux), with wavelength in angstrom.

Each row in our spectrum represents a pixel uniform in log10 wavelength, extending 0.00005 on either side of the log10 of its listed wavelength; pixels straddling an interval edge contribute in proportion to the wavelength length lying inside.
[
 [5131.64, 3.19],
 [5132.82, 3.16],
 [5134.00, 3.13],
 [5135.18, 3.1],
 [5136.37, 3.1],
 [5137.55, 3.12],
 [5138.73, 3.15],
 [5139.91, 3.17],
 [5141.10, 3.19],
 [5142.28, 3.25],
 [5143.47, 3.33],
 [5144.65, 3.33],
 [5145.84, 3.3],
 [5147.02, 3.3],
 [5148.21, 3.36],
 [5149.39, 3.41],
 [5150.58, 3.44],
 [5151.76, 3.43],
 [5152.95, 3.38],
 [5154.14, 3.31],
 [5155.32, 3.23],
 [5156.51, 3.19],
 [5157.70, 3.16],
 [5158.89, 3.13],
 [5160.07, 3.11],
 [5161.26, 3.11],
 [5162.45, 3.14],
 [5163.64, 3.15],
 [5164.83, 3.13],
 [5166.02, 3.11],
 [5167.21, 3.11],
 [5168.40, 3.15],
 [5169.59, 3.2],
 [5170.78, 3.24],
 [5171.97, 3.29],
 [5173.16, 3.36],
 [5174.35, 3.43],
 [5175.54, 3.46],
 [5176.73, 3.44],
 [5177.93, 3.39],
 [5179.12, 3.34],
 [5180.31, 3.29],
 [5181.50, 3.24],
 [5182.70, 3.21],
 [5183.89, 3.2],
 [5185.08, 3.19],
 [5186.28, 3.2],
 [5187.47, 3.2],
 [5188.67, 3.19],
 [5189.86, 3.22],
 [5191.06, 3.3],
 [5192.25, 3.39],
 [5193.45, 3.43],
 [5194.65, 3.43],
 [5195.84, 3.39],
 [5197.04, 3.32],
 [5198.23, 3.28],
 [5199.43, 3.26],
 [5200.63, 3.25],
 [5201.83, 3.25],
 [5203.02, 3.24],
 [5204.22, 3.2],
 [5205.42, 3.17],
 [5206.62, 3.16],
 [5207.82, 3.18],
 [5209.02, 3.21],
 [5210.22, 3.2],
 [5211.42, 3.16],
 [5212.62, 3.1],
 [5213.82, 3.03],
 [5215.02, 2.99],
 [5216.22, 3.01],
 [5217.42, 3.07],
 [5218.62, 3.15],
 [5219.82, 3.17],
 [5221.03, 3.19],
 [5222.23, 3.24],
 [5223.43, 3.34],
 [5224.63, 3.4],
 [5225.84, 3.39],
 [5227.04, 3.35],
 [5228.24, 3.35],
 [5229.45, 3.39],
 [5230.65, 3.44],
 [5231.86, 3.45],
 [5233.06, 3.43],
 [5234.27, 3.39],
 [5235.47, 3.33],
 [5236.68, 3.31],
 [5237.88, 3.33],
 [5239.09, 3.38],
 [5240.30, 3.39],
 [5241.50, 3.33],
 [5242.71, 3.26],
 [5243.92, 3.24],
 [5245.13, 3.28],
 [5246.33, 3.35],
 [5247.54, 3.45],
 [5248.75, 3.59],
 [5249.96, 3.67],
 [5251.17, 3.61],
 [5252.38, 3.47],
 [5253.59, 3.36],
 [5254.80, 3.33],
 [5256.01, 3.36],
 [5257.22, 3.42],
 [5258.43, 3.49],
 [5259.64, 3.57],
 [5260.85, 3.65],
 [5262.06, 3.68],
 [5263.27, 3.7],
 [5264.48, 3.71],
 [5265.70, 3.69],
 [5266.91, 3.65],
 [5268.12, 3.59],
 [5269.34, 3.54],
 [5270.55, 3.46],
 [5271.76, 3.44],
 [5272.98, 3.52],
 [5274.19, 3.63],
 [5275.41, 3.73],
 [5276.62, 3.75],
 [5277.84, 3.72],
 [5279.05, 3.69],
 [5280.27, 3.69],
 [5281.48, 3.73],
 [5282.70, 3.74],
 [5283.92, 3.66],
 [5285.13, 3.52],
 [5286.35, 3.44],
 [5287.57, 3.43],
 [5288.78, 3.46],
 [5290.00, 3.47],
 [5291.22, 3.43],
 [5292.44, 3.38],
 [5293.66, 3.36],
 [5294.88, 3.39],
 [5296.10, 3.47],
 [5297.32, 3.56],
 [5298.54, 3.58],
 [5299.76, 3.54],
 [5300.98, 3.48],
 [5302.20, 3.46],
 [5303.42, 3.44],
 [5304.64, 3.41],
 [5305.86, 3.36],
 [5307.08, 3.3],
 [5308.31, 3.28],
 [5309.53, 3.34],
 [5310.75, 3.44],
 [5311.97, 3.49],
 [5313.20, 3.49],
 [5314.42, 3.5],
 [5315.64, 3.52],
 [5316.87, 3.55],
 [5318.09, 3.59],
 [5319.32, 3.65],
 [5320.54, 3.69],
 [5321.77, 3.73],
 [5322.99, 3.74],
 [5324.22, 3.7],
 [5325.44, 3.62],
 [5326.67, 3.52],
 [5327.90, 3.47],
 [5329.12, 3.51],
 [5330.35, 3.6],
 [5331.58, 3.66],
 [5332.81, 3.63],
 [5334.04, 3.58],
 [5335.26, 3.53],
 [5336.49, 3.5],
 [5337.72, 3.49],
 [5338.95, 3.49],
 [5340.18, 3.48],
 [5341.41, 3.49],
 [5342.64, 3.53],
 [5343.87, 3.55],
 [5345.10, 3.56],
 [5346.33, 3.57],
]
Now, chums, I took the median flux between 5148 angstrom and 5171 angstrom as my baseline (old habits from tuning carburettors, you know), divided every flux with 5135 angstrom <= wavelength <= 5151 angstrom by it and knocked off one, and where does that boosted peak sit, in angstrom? 5150.58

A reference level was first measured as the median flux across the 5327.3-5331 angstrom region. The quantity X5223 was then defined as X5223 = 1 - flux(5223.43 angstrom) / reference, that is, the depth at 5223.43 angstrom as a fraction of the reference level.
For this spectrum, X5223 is 0.05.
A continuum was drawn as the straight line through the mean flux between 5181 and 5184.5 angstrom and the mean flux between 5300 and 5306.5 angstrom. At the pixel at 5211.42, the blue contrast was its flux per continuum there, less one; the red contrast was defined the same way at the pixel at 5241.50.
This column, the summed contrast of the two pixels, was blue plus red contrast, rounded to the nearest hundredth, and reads -0.03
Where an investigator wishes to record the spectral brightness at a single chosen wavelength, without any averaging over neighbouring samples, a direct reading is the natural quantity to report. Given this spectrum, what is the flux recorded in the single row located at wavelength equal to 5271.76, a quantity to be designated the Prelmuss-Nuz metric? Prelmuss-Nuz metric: 3.44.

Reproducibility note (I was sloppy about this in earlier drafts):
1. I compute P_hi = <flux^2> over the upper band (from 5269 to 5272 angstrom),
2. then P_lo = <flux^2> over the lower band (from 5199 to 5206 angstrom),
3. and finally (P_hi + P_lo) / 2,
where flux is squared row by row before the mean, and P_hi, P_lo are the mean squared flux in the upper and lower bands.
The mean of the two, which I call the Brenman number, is 11.3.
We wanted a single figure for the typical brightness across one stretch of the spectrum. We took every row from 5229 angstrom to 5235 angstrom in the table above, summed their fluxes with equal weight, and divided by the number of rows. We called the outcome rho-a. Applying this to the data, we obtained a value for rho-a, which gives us 3.42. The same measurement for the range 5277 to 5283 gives 3.71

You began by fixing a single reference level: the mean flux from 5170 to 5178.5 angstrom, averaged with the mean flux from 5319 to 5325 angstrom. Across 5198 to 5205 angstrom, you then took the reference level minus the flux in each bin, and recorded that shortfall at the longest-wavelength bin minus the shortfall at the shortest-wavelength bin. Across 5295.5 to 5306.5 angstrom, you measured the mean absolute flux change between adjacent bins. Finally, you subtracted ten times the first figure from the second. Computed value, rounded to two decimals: -0.76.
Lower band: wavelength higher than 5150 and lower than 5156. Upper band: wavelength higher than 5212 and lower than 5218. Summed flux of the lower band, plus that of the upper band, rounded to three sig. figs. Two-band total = 32.0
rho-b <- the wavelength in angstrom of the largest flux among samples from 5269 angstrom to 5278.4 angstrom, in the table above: 5276.62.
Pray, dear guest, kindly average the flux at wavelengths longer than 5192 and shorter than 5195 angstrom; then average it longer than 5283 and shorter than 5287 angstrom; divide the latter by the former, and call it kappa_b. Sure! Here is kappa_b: 1.04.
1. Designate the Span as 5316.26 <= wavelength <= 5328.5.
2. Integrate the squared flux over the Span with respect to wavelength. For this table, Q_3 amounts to 161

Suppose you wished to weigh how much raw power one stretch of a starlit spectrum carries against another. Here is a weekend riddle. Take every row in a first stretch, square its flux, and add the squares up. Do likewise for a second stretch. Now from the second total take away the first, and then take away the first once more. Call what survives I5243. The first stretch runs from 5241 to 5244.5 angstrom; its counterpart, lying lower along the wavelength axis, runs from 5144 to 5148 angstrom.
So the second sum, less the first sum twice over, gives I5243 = -32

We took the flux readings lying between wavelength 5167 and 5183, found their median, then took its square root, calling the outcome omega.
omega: 1.81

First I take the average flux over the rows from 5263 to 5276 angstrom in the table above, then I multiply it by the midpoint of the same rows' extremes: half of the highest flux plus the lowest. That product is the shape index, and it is 12.9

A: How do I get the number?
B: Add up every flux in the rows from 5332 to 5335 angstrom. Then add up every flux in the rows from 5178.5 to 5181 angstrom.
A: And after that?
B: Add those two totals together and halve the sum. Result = 6.92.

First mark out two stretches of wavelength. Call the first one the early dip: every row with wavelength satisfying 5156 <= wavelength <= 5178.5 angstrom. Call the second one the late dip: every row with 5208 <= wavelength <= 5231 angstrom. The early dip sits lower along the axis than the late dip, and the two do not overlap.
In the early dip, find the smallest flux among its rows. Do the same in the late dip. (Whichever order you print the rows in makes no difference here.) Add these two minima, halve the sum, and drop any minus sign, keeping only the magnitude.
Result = 3.05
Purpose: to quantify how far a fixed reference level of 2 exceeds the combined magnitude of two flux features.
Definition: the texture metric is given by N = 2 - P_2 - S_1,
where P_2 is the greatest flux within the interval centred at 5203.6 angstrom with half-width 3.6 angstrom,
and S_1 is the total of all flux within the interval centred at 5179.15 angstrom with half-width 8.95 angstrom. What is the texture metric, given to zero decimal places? -51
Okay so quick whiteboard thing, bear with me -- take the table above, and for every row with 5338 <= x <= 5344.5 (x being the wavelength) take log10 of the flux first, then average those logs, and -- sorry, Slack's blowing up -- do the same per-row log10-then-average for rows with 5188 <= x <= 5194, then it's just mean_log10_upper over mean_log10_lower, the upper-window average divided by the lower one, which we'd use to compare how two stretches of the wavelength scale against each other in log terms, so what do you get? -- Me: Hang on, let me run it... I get 1.05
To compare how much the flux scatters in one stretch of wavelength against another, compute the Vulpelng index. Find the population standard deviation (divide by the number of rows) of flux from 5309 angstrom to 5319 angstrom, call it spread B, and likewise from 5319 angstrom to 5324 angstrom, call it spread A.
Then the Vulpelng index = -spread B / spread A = -2.0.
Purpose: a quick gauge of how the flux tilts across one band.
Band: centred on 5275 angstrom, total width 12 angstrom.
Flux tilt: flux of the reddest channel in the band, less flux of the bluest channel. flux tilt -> 0.15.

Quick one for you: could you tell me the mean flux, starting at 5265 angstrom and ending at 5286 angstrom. 3.63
